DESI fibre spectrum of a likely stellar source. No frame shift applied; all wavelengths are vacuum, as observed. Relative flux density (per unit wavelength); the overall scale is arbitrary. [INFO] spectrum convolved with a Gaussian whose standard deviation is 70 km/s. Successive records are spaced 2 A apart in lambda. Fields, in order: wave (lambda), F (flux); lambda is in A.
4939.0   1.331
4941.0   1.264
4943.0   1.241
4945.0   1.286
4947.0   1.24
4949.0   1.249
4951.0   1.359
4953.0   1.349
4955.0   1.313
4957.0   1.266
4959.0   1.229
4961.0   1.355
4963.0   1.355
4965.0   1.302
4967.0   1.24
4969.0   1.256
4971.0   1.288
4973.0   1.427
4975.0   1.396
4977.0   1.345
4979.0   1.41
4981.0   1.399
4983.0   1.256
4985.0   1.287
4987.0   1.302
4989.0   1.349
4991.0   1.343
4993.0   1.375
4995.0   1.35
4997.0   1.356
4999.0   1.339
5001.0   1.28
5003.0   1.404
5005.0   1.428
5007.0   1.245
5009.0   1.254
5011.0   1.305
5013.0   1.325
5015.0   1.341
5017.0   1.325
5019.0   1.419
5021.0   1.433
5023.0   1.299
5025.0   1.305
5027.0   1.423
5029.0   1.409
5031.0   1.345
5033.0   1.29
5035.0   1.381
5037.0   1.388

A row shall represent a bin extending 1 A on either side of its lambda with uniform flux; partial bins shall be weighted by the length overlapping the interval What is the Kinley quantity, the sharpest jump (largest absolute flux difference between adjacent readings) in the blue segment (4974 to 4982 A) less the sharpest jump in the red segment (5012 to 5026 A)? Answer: -0.07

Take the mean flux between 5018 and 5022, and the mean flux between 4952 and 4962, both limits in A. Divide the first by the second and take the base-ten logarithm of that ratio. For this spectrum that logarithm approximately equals 0.039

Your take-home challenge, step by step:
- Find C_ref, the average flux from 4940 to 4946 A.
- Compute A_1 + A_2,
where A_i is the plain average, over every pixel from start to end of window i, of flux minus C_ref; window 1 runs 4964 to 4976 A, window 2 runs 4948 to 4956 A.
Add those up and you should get 0.11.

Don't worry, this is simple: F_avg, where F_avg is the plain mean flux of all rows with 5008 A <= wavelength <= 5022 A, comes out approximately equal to 1.34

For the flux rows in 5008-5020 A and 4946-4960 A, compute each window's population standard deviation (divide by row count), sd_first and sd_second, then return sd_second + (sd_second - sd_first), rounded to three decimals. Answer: 0.050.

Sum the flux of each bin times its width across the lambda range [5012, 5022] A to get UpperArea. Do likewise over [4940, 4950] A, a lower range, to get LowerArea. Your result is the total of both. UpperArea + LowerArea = 26.2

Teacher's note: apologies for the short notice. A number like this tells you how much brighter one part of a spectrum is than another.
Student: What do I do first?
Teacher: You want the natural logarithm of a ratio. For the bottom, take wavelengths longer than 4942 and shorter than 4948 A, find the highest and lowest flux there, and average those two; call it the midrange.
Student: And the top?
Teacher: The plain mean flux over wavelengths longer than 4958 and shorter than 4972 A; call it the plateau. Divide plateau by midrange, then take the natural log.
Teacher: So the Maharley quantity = 0.02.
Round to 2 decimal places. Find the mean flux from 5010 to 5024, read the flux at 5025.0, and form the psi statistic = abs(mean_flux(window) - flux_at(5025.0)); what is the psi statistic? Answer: 0.04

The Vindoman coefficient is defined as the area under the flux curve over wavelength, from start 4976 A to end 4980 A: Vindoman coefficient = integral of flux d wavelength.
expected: 5.5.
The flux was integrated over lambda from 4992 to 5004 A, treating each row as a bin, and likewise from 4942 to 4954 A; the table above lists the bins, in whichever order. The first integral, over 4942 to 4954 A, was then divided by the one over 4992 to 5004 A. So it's 0.95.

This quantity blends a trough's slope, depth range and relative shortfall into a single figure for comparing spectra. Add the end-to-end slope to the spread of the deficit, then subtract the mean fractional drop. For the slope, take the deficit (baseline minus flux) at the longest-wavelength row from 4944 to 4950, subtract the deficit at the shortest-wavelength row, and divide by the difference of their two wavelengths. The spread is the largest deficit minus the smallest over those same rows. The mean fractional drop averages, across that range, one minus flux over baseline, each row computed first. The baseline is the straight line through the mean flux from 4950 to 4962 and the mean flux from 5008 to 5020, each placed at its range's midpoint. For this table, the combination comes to 0.017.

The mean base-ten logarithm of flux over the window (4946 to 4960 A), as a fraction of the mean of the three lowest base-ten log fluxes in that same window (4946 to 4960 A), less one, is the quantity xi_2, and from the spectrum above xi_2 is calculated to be 0.17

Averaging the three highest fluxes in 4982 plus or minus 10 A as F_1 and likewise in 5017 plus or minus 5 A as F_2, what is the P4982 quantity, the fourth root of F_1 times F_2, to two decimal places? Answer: 1.19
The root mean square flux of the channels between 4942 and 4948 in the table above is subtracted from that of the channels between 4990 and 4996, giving 0.10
